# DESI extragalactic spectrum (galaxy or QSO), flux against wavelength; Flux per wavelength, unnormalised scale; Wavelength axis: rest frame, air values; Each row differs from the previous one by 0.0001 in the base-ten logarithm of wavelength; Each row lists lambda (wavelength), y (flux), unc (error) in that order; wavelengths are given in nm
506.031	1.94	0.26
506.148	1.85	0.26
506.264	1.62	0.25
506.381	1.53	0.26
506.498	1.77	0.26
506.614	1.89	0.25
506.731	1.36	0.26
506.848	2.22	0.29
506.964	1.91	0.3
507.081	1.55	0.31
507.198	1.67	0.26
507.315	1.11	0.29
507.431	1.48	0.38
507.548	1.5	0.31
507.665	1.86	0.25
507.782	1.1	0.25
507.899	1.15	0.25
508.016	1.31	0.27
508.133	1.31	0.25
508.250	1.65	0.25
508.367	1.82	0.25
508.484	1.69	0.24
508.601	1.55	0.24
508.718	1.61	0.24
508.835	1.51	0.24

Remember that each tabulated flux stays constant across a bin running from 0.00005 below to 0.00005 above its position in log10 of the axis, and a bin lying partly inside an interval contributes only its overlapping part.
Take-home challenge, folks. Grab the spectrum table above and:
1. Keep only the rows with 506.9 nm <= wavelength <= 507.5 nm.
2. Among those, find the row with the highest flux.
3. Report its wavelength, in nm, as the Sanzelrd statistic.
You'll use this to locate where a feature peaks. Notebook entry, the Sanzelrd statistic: 506.964 nm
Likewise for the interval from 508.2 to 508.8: 508.367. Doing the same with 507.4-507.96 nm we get 507.665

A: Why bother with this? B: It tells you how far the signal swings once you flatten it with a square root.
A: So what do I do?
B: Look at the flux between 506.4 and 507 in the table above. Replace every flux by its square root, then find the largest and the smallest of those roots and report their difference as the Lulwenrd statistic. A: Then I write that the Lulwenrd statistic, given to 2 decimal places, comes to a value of 0.32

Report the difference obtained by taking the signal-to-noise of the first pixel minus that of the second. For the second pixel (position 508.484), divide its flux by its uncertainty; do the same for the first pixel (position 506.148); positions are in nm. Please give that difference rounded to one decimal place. 0.1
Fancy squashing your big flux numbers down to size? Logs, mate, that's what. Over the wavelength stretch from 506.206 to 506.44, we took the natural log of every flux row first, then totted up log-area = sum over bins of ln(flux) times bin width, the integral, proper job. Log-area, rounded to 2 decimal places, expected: 0.11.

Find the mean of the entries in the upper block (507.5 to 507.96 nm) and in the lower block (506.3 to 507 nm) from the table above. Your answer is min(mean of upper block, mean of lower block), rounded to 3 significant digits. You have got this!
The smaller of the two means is 1.40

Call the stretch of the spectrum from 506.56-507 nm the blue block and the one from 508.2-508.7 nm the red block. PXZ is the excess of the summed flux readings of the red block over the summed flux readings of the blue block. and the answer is -0.7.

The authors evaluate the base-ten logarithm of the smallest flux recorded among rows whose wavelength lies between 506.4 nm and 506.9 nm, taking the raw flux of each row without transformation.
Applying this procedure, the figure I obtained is 0.13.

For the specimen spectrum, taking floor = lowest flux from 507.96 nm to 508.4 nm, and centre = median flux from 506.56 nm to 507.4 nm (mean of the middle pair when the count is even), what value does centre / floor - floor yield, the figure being -0.04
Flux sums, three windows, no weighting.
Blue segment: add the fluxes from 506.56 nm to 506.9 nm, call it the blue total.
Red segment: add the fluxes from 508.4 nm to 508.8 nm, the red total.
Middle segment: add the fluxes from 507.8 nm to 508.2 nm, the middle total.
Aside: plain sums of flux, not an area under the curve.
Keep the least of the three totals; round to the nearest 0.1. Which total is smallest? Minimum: 3.8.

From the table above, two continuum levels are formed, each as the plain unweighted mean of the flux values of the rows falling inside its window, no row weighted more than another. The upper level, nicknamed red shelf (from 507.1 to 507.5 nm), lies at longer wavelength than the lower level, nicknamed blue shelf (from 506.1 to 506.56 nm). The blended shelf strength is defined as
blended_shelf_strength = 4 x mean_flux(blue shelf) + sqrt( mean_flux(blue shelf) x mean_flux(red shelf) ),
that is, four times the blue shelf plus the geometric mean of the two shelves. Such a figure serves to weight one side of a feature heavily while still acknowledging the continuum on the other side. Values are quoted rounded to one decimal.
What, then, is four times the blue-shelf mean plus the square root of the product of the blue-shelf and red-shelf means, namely 8.3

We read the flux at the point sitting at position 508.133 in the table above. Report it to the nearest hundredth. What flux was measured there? 1.31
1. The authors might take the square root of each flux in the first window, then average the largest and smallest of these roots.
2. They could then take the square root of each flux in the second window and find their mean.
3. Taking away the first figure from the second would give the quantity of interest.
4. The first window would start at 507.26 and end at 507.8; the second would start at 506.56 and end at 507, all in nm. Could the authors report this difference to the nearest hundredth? 0.15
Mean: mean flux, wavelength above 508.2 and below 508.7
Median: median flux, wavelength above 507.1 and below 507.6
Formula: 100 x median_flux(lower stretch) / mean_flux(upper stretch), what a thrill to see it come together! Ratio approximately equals 89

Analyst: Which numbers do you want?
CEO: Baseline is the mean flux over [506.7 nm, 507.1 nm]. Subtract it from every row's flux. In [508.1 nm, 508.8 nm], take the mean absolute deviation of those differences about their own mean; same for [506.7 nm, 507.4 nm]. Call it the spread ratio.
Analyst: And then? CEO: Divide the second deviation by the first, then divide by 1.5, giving 1.7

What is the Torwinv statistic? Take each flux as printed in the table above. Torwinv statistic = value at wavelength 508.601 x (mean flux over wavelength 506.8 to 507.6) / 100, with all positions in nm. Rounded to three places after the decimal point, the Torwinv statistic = 0.025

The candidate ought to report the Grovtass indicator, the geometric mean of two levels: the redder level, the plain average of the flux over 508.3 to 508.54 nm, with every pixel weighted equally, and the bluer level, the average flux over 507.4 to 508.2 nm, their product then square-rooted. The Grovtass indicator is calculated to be 1.56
